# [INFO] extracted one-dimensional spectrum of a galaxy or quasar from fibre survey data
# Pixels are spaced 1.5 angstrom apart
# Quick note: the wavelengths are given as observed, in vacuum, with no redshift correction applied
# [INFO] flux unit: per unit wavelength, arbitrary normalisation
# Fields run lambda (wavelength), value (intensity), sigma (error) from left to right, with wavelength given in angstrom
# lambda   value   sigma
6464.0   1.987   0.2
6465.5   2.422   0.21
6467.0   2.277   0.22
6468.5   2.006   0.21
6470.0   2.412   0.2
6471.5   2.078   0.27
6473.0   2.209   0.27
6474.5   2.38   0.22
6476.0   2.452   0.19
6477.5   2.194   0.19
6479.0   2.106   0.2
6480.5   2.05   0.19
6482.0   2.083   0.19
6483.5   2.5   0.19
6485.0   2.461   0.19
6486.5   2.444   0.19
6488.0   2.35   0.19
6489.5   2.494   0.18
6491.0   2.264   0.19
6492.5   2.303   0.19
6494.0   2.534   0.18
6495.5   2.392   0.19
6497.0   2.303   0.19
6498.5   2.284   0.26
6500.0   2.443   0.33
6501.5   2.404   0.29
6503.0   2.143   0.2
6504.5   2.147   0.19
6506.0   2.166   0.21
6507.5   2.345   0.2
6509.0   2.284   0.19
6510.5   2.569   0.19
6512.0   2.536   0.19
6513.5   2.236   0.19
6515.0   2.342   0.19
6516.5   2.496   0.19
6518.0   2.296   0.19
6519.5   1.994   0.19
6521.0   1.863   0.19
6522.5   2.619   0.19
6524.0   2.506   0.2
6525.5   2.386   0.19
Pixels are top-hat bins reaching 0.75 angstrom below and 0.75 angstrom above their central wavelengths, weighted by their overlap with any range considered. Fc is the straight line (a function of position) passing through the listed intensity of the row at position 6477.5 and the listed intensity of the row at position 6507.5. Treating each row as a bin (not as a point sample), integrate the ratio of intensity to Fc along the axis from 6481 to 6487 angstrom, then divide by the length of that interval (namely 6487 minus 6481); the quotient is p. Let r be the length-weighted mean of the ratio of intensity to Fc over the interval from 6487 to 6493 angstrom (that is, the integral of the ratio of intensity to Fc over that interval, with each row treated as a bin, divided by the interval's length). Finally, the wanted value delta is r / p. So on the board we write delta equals 0.99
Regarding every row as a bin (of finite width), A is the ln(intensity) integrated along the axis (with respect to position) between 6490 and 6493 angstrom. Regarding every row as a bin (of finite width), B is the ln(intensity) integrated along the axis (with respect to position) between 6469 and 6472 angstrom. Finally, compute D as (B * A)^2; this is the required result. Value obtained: 36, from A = 2.5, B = 2.4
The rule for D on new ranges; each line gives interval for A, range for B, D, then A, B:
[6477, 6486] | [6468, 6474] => 1150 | 7.2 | 4.7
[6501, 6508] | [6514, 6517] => 216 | 5.6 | 2.6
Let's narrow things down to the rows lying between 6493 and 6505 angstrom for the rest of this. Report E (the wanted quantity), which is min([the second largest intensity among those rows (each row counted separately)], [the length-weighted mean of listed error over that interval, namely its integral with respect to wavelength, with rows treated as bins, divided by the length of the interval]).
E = 0.229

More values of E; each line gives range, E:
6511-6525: 0.191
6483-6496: 0.188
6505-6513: 0.196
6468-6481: 0.216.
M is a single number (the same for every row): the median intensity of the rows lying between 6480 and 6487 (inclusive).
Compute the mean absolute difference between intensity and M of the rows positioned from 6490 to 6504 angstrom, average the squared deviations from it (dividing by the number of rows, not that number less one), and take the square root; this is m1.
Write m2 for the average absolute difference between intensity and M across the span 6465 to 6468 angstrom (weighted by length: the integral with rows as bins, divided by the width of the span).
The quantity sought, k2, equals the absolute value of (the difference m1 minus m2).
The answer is 0.04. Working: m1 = 0.08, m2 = 0.13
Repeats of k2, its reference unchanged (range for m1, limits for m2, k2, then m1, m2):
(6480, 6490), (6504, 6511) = 0.04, 0.15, 0.19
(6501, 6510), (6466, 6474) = 0.13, 0.10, 0.23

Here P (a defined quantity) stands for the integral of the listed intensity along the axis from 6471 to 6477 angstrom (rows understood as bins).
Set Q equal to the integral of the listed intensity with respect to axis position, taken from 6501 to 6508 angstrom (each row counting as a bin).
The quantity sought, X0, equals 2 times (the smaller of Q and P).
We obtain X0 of 27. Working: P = 13.7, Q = 16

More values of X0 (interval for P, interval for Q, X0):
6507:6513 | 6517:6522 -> 21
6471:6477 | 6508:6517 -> 27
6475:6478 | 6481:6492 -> 14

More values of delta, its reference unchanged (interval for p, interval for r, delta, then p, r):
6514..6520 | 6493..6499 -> 1.09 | 0.96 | 1.04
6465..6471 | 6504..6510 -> 0.91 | 1.06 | 0.96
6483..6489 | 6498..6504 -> 0.92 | 1.09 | 1.00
